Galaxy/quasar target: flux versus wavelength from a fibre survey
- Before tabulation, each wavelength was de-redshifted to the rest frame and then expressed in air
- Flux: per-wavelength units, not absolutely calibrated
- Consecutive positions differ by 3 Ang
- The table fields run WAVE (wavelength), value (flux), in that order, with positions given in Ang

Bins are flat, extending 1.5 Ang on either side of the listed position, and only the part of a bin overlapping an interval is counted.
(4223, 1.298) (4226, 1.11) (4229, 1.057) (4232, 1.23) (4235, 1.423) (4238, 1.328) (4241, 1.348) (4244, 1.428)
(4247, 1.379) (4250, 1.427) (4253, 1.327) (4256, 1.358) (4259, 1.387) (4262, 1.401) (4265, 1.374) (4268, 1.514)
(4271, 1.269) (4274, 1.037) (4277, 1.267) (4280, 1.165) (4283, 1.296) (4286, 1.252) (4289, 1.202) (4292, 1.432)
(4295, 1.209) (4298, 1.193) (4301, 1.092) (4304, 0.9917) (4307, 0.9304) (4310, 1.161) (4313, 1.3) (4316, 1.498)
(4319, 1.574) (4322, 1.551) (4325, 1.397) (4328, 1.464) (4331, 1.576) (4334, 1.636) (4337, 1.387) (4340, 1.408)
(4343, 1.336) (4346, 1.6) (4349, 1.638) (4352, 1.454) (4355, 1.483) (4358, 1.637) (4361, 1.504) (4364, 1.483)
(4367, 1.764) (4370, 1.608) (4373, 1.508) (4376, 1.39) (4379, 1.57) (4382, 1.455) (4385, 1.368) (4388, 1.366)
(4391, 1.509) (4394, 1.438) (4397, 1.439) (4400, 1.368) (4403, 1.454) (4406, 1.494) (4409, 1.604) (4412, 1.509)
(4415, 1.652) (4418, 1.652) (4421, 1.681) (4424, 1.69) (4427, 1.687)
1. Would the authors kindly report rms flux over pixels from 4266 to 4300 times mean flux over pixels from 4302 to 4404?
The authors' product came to 1.83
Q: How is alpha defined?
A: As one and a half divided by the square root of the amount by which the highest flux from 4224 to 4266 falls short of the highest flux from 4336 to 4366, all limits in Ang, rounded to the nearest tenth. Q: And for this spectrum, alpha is 3.3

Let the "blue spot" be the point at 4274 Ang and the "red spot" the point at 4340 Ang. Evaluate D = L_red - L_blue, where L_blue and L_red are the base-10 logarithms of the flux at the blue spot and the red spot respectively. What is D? 0.13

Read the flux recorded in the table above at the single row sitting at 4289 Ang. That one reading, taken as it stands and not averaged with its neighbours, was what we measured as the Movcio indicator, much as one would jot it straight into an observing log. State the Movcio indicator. 1.202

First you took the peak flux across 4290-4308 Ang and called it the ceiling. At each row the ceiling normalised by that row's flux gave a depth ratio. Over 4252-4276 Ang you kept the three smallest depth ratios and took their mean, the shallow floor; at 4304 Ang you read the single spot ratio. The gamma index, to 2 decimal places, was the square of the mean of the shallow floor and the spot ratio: 1.49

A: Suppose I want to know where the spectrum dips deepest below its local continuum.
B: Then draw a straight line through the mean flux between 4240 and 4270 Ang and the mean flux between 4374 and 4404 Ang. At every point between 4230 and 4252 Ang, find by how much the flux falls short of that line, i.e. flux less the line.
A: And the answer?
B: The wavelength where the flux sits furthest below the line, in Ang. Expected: 4232 Ang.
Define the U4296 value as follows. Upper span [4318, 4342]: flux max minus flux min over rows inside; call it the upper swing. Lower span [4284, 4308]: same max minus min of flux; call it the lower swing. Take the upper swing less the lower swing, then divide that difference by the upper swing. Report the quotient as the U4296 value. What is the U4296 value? -1.0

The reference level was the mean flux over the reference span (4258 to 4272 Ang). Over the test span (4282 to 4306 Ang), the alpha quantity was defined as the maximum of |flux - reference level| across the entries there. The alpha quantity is 0.4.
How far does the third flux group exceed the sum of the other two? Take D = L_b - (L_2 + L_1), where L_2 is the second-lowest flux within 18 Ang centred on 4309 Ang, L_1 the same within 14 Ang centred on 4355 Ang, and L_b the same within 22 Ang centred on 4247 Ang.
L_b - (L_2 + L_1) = -1.15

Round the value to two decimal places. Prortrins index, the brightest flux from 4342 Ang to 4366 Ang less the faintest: 0.30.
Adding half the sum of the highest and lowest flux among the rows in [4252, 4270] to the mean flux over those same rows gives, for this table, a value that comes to 2.81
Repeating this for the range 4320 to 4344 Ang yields 2.96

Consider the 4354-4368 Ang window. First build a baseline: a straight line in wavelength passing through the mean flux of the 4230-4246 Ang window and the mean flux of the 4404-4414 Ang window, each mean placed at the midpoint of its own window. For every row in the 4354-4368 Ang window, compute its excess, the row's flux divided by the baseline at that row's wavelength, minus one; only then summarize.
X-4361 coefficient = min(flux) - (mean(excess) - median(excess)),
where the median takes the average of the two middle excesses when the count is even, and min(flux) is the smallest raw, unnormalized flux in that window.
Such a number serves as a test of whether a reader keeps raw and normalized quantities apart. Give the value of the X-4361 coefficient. 1.4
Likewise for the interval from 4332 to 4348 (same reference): 1.3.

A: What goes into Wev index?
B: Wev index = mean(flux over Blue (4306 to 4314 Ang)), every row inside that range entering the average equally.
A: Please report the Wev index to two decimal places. 1.13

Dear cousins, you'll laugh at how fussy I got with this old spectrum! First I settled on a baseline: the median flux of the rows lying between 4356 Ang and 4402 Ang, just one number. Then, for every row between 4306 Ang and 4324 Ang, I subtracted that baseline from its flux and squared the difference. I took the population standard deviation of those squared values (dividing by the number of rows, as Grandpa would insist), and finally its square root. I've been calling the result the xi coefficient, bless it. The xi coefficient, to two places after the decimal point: 0.33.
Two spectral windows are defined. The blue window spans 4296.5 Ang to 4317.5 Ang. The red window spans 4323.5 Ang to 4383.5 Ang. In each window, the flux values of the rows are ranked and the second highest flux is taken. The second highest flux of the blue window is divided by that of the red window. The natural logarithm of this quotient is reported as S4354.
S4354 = -0.23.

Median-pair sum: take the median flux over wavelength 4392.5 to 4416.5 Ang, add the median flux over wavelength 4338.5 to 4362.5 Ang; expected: 2.97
